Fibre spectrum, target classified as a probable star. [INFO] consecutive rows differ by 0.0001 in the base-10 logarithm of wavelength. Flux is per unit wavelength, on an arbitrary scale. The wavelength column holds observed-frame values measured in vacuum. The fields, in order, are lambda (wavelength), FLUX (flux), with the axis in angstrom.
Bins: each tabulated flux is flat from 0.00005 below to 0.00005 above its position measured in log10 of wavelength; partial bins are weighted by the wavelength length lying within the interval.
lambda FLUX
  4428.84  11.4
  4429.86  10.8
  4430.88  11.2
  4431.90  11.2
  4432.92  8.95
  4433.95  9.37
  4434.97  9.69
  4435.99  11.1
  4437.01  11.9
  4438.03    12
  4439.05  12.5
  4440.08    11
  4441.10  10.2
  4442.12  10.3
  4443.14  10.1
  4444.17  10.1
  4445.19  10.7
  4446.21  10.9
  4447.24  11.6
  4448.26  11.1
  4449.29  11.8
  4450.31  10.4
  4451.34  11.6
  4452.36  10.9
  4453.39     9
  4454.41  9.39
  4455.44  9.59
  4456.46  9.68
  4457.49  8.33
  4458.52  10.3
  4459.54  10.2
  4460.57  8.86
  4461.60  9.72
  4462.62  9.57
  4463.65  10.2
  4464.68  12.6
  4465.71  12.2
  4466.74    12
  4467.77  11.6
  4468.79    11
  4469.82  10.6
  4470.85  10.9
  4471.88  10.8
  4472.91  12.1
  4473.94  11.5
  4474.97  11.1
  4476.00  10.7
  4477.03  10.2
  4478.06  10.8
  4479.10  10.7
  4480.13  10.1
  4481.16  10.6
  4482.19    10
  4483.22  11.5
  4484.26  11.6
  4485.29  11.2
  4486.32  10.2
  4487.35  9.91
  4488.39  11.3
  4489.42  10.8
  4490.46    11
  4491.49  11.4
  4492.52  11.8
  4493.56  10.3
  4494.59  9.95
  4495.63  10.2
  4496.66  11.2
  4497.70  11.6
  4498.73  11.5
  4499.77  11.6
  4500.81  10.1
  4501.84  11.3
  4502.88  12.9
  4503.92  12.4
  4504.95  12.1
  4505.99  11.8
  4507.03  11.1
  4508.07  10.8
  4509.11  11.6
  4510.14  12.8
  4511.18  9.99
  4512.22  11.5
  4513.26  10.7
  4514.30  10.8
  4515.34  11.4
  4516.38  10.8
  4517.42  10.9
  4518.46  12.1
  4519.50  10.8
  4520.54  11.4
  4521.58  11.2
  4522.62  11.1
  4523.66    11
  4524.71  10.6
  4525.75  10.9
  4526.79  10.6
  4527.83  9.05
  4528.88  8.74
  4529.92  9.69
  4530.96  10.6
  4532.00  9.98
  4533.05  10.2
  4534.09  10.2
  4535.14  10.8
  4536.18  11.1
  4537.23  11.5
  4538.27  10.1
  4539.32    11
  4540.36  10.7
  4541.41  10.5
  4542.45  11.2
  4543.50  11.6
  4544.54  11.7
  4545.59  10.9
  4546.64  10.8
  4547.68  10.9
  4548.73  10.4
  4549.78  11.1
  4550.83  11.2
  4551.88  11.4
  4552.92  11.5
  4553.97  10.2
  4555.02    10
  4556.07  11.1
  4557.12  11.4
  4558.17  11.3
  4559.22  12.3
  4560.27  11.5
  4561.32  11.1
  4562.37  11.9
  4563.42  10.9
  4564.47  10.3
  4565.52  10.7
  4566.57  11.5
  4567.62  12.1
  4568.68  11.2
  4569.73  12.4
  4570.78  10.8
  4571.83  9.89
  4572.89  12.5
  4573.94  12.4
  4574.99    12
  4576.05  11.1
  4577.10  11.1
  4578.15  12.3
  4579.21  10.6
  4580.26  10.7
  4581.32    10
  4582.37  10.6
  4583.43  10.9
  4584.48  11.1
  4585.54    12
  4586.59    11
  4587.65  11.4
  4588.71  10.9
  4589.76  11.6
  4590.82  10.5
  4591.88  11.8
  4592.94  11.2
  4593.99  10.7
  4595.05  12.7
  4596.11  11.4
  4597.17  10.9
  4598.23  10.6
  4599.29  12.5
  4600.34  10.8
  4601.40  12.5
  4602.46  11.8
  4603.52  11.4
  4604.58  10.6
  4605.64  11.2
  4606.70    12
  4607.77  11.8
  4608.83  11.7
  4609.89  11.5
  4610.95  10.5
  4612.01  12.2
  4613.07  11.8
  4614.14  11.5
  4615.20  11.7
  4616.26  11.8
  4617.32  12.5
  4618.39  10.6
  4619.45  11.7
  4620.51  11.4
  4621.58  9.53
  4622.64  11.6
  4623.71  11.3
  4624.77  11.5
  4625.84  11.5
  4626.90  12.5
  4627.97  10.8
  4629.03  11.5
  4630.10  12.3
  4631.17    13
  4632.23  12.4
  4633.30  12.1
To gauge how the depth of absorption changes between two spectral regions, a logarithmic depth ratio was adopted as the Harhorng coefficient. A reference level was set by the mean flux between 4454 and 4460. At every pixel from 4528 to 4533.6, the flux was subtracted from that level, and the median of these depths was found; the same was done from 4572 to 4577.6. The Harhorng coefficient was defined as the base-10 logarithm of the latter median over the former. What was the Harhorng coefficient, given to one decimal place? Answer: 0.8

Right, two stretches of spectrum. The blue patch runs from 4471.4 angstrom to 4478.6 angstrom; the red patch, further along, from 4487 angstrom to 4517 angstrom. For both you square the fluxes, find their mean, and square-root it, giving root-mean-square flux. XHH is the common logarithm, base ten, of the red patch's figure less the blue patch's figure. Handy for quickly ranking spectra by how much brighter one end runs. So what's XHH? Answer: -0.75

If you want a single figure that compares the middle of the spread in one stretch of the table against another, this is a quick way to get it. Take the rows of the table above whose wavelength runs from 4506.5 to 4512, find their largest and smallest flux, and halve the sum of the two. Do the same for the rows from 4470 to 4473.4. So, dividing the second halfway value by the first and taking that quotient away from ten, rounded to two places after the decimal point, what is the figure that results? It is 9.00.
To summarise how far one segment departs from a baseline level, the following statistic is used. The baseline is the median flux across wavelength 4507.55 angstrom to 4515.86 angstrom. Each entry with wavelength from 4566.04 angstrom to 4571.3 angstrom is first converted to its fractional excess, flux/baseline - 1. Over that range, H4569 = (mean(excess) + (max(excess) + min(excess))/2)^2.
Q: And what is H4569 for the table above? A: 0.0081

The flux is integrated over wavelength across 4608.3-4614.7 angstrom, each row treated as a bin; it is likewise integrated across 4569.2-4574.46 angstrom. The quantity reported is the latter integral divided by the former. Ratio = 0.83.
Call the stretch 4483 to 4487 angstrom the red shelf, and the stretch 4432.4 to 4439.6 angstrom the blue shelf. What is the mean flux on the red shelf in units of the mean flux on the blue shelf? 1.03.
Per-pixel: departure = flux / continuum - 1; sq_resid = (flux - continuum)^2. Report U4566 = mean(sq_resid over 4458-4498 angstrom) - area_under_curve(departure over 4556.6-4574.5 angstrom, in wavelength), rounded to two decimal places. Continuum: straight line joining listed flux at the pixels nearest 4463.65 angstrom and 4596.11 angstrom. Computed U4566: 0.39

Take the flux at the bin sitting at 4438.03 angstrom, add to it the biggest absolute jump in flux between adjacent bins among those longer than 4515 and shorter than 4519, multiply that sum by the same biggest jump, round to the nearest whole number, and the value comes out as 16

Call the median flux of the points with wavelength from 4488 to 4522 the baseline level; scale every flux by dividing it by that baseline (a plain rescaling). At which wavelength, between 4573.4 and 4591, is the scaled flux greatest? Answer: 4573.94 angstrom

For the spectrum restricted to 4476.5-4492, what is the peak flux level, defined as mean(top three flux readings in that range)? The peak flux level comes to 11.5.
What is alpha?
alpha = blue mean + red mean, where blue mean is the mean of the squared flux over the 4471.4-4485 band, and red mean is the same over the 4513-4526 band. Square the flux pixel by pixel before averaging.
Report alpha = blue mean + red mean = 242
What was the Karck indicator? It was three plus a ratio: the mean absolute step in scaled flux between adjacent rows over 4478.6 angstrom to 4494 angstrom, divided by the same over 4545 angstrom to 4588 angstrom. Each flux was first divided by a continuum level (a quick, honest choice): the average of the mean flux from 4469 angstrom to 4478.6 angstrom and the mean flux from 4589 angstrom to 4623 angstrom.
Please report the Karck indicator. 4.00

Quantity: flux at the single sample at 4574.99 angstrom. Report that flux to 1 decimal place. 12.0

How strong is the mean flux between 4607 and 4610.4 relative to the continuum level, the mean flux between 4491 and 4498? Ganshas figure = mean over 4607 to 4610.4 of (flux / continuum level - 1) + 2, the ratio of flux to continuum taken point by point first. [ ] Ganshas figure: 2.07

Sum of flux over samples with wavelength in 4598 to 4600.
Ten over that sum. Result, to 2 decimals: 0.43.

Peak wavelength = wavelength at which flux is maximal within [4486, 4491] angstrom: 4488.39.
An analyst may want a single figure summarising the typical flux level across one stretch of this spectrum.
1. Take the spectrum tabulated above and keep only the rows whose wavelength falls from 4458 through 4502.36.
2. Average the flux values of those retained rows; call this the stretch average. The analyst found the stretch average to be 10.9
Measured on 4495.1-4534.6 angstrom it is 11.0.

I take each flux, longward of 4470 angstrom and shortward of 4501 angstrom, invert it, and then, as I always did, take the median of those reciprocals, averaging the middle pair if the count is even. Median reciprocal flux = 0.0922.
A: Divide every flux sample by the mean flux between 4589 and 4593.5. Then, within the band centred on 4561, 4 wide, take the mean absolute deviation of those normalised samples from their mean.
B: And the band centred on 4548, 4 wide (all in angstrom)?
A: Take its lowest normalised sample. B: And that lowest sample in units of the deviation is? 26.0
